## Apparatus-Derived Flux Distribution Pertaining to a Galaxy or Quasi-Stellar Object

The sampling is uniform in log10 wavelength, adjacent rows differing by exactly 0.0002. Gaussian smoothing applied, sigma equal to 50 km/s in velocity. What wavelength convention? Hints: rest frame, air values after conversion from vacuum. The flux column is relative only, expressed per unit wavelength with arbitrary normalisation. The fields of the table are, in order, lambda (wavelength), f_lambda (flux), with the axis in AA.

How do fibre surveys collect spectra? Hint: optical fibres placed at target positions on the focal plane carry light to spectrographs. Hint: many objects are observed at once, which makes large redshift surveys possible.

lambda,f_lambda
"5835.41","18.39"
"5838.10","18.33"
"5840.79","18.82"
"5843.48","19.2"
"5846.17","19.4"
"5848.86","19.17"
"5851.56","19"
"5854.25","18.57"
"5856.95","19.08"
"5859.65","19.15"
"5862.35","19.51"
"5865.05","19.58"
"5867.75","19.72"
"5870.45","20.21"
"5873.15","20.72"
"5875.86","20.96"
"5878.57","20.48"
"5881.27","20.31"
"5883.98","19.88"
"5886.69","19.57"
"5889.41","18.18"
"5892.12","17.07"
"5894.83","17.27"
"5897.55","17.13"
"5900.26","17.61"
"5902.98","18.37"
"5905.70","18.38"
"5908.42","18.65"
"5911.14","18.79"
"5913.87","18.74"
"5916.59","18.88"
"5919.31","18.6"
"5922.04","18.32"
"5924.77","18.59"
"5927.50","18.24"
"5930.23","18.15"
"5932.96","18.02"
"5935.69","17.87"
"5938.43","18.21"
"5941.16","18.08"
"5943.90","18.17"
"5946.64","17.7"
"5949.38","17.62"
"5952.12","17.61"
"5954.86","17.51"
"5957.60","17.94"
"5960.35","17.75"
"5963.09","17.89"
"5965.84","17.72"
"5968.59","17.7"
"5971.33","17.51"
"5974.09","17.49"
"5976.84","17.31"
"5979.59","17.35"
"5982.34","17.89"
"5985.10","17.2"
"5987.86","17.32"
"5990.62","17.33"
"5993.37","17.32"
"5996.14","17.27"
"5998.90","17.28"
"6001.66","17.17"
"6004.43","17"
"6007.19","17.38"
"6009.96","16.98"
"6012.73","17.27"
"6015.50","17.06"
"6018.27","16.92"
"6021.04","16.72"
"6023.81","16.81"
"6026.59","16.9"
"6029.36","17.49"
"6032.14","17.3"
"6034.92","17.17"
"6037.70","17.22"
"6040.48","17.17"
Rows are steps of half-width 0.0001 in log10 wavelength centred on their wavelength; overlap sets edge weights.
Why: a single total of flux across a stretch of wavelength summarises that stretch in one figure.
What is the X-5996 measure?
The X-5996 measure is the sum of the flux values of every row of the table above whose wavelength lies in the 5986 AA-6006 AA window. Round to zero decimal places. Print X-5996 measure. 121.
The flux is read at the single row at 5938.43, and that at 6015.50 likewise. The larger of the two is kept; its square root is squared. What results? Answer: 18.2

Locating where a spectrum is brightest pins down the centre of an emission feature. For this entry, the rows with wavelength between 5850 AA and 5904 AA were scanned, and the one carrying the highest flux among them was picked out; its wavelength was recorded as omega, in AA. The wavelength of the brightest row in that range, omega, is 5875.86 AA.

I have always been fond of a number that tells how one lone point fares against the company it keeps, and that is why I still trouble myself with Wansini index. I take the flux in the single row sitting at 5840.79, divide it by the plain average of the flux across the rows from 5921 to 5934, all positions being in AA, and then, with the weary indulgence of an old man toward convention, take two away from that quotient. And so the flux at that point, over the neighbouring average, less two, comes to -0.97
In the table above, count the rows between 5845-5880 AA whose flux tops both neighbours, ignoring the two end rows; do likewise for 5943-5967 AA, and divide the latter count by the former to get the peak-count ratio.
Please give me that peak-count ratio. 2.0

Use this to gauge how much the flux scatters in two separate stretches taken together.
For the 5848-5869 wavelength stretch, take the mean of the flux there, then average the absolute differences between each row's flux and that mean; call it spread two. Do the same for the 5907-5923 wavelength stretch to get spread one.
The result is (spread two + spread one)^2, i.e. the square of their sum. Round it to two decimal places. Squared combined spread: 0.18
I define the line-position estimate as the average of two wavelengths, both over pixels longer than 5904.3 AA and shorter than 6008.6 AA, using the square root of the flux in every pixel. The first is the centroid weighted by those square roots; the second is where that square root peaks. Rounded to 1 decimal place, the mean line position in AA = 5936.2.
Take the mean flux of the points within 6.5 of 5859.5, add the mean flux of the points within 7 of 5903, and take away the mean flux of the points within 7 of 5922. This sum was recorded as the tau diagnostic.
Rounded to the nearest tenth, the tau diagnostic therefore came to 18.7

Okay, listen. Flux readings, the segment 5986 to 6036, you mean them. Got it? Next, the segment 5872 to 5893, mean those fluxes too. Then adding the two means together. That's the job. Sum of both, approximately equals 36.8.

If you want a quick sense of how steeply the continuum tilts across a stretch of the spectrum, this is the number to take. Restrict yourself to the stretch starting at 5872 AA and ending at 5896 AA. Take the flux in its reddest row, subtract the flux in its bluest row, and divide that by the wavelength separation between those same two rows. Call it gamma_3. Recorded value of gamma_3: -0.16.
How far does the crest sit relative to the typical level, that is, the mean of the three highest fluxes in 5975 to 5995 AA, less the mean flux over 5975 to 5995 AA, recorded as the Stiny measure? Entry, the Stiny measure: 0.13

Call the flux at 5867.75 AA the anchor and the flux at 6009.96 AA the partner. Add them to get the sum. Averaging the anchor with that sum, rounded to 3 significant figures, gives 28.2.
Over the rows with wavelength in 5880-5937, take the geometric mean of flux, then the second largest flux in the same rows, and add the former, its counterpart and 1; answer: 39.3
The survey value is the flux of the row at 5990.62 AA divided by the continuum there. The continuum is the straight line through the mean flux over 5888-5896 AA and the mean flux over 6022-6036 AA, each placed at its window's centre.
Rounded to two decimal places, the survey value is 1.01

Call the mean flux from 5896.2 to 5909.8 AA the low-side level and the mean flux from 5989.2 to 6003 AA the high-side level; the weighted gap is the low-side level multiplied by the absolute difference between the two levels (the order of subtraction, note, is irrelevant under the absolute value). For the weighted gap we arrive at 14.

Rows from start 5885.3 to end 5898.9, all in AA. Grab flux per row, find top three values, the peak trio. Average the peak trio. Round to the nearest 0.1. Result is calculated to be 18.3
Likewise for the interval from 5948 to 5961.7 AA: 17.8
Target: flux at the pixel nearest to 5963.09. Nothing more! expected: 17.89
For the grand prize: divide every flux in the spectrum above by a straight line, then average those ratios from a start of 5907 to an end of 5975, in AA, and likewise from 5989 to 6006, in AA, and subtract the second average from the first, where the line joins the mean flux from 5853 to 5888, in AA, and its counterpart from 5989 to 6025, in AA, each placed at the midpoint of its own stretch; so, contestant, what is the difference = -0.015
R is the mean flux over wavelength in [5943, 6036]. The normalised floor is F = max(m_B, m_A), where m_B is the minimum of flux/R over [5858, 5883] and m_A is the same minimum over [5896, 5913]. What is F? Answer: 1.102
